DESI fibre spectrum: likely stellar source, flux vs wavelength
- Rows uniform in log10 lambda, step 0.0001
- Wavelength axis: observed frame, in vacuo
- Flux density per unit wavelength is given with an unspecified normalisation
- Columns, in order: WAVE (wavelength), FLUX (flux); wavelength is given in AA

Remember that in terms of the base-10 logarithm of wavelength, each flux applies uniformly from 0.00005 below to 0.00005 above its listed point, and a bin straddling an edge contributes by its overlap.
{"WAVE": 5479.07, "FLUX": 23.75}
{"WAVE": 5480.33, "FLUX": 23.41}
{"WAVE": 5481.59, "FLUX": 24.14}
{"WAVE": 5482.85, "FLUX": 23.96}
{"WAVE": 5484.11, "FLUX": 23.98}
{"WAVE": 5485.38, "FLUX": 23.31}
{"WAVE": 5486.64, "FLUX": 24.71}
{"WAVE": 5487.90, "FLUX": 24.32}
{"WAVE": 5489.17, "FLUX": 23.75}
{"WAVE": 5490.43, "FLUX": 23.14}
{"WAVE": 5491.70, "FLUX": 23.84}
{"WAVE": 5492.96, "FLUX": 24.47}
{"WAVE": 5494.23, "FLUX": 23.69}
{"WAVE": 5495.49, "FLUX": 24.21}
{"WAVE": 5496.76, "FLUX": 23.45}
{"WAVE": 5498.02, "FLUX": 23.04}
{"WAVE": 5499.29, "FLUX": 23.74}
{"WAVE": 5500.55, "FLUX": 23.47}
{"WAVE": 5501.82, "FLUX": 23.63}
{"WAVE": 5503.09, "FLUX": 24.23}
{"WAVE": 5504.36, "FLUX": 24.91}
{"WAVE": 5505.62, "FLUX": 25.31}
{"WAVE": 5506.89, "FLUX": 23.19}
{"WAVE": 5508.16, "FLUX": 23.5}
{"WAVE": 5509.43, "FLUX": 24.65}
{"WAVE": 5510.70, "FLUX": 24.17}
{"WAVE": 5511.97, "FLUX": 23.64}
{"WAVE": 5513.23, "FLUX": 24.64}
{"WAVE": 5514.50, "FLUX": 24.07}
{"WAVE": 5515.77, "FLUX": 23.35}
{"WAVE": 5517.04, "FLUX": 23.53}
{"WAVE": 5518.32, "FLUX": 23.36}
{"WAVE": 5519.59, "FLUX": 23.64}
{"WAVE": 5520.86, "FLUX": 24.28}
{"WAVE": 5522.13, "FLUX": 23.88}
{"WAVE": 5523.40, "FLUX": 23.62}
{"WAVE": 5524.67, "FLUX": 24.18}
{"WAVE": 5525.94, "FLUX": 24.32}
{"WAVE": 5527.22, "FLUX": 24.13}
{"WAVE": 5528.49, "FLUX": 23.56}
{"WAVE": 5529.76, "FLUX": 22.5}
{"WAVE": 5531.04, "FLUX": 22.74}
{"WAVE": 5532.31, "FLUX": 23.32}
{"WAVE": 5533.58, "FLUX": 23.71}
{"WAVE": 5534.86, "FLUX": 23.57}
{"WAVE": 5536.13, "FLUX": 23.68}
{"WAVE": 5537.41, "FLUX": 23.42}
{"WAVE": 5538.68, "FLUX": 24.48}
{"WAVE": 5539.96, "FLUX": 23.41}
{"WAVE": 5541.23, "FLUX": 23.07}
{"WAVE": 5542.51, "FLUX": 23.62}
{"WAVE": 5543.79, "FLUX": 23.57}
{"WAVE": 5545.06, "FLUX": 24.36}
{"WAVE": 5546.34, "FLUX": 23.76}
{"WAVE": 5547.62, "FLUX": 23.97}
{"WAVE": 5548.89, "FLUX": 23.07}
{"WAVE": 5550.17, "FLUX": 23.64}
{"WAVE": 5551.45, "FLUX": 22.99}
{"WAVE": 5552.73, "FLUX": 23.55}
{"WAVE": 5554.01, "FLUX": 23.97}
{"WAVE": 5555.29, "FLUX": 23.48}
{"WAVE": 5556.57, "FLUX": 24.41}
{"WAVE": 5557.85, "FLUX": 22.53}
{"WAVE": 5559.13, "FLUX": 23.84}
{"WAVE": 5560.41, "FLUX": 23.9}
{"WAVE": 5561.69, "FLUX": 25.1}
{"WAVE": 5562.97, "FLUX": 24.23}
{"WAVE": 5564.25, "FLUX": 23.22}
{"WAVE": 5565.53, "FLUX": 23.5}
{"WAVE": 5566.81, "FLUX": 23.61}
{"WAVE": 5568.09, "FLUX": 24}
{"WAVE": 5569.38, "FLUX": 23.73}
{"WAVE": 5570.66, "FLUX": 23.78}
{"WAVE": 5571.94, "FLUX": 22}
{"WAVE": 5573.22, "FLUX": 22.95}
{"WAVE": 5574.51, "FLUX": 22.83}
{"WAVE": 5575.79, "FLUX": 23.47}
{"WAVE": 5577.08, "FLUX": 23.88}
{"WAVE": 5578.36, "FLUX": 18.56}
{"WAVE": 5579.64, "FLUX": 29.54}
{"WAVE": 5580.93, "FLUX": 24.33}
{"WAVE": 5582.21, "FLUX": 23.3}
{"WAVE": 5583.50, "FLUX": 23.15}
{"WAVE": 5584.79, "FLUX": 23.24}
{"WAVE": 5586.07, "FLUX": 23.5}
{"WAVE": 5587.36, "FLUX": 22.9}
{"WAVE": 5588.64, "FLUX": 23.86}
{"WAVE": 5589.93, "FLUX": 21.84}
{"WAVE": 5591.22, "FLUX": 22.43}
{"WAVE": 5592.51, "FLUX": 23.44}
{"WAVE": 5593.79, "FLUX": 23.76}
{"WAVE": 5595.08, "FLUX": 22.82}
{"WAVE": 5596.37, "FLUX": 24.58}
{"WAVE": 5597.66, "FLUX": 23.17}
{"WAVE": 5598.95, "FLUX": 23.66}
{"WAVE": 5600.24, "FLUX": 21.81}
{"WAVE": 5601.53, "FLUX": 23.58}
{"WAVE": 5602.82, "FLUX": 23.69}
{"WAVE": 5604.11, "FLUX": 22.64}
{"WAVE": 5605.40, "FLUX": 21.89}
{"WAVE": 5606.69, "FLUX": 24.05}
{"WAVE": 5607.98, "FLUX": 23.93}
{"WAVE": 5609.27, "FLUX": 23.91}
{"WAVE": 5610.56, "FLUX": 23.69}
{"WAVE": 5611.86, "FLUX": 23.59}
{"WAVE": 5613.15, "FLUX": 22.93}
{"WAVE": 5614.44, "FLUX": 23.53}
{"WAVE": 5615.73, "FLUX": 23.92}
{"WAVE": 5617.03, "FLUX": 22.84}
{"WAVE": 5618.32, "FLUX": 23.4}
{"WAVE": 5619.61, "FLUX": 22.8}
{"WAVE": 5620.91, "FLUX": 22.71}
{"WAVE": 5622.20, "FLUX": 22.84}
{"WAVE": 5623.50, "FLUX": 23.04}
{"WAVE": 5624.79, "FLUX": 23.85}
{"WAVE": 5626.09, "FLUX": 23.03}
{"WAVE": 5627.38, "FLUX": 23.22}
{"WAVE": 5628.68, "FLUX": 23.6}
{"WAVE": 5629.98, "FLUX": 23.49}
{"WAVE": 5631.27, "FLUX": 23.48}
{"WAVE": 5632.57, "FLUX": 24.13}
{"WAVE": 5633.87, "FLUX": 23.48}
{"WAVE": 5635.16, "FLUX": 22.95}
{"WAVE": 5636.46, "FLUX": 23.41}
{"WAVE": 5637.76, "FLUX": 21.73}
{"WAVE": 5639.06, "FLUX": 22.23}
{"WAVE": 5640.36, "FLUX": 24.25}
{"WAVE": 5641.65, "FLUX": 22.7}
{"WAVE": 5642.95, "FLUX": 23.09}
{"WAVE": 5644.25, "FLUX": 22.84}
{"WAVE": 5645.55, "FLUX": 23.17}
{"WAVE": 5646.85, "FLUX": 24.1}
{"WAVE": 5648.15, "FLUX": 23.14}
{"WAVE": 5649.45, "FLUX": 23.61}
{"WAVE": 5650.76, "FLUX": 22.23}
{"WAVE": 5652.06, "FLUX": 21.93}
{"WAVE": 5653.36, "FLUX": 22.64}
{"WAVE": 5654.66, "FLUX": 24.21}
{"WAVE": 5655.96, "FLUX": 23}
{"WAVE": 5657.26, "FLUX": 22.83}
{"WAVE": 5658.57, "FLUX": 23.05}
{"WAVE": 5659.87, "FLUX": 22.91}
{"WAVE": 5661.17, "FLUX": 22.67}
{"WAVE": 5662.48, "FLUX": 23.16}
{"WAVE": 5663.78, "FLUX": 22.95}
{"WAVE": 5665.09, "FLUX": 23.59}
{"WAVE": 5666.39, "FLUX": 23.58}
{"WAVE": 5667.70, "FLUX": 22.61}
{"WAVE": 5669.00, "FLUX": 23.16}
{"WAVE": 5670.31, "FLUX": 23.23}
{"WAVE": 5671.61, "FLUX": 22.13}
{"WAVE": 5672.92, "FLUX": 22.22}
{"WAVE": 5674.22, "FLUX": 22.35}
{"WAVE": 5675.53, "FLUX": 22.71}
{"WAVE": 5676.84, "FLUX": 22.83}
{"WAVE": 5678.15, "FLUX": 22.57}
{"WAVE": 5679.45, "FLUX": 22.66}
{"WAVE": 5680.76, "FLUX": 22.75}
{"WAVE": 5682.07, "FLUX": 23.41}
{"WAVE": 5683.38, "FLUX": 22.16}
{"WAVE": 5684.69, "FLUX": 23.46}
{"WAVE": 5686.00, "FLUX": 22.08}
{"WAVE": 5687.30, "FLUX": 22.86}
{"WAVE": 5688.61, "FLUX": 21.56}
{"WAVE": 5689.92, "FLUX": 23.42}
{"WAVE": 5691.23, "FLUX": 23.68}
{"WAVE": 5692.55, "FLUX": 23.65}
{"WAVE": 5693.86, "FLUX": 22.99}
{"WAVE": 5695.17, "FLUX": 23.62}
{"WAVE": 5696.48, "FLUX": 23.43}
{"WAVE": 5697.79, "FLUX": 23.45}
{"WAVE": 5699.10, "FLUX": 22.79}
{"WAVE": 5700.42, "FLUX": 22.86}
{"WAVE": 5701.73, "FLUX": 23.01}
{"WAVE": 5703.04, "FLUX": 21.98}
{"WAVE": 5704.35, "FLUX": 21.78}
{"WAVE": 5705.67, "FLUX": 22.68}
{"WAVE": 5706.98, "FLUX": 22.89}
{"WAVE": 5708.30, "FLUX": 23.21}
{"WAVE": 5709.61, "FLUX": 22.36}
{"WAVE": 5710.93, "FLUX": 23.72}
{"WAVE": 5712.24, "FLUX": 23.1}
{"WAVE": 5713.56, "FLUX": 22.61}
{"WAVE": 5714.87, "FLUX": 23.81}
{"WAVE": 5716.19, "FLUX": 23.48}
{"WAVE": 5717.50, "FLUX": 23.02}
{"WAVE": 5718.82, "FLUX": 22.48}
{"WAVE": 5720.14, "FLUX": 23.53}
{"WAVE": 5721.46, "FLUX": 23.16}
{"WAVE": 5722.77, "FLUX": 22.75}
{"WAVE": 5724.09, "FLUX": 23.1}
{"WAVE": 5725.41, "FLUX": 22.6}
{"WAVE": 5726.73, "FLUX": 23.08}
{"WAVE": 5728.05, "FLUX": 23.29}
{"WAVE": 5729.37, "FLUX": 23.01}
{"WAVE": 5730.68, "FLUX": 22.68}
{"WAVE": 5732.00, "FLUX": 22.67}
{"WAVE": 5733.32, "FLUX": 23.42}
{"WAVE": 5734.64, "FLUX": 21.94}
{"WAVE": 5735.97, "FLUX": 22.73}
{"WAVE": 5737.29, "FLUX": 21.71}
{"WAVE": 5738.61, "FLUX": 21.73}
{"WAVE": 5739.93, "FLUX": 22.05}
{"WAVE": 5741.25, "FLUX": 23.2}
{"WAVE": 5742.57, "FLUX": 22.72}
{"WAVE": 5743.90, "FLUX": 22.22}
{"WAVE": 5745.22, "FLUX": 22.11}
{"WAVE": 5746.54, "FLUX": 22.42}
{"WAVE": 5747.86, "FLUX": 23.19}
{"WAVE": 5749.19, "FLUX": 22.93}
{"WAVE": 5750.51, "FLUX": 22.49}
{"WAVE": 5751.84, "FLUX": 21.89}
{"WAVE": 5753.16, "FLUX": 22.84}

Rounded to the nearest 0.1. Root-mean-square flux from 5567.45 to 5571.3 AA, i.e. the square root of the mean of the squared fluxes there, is 23.8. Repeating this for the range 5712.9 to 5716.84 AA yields 23.3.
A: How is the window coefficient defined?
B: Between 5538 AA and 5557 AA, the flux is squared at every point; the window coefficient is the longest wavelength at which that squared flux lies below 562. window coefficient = 5555.29 AA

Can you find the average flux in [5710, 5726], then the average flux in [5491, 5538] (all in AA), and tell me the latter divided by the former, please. 1.03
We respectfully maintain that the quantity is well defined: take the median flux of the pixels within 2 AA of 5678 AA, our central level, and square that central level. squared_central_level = 513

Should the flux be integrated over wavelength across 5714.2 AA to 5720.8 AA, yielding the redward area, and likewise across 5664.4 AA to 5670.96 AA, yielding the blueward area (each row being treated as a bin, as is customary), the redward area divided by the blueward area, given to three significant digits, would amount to 1.01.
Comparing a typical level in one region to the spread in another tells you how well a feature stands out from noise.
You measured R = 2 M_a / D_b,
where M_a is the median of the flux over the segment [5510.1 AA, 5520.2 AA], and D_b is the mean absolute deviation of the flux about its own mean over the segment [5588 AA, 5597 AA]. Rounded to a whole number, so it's 62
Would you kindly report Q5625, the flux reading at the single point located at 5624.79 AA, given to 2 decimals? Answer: 23.85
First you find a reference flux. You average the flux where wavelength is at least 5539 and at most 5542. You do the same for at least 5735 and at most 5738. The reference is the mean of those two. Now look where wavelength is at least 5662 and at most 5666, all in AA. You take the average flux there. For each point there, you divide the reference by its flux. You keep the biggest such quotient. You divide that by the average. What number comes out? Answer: 0.0426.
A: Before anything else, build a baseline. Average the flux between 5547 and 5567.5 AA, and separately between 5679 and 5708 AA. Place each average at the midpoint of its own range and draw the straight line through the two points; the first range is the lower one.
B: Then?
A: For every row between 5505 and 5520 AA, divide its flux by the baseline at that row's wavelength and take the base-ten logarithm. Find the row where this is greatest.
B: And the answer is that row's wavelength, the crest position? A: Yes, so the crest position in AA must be 5505.62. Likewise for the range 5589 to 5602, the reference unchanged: 5596.37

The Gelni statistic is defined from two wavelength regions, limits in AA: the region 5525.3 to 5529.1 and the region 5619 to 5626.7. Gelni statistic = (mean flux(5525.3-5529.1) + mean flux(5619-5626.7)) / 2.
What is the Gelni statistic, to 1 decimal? 23.5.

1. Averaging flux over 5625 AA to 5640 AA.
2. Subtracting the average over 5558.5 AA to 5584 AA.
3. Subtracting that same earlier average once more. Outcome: -24.1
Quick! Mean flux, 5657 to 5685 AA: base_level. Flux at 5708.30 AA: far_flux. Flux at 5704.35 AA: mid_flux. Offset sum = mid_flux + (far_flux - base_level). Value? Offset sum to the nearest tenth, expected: 22.1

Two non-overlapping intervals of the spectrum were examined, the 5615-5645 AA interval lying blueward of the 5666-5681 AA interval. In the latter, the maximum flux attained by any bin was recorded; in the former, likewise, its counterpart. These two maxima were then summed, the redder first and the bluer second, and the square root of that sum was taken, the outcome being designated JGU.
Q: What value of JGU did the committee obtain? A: 6.92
